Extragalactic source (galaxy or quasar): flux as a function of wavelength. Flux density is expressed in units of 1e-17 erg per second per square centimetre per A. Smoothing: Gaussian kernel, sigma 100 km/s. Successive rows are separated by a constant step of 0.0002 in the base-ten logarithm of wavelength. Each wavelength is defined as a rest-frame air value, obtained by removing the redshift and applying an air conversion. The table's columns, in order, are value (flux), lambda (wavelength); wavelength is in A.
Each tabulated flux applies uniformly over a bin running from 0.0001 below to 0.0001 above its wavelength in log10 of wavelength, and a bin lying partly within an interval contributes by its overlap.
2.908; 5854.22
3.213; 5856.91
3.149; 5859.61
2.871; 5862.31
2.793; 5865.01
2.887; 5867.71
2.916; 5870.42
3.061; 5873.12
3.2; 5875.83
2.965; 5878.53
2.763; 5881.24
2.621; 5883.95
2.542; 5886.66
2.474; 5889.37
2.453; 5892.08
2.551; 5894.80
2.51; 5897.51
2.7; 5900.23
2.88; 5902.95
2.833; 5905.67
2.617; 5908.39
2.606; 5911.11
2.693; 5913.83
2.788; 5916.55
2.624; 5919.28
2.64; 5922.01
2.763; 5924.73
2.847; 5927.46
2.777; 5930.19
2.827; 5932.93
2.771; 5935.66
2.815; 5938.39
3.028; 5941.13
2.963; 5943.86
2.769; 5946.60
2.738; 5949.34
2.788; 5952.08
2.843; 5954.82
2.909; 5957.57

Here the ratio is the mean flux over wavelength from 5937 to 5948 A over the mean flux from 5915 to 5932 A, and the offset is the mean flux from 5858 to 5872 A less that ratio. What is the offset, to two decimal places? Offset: 1.87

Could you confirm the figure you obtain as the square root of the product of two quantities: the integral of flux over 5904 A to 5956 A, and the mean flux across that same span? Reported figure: 20.0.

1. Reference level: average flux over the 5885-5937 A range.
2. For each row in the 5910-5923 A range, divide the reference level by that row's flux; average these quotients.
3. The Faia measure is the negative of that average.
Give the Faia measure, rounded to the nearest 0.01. -1.00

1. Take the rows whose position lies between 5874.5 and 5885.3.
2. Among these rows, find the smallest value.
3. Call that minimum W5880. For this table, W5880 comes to 2.621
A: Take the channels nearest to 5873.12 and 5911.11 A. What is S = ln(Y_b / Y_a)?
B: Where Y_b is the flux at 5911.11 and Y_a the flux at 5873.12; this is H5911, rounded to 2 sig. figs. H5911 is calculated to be -0.16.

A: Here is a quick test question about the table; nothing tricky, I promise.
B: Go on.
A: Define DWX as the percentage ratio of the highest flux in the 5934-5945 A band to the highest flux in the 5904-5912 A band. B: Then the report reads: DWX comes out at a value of 107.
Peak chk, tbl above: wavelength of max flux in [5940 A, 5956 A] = 5941.13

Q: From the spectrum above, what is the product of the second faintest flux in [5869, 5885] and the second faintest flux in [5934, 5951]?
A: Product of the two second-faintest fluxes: 7.7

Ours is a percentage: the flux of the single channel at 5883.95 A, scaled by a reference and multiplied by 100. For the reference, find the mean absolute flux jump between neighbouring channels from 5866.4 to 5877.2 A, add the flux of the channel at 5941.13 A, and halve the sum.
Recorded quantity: 167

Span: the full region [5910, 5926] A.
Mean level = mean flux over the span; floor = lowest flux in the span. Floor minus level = -0.08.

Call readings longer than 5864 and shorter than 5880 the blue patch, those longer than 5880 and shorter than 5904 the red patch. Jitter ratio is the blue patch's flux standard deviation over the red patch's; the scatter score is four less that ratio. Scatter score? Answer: 3.0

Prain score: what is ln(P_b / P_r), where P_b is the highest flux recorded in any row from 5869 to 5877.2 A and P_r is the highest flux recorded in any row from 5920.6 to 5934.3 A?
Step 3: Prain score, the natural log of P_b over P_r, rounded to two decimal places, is 0.12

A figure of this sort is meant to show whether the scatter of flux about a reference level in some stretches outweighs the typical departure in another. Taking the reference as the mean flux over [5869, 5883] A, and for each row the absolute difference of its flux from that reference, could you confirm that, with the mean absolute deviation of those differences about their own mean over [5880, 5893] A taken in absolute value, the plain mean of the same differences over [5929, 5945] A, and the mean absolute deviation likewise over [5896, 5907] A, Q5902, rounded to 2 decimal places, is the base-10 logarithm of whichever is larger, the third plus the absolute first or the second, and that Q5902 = -0.65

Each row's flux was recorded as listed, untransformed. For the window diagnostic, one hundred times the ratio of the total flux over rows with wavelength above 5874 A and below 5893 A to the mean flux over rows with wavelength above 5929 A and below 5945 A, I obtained 664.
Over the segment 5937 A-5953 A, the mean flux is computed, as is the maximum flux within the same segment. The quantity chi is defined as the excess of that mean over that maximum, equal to -0.18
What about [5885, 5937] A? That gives -0.20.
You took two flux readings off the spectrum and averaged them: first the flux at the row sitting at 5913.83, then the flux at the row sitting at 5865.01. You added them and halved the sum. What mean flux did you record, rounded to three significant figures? 2.74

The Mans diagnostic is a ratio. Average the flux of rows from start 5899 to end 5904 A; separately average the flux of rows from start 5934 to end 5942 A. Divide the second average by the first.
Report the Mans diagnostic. 1.03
